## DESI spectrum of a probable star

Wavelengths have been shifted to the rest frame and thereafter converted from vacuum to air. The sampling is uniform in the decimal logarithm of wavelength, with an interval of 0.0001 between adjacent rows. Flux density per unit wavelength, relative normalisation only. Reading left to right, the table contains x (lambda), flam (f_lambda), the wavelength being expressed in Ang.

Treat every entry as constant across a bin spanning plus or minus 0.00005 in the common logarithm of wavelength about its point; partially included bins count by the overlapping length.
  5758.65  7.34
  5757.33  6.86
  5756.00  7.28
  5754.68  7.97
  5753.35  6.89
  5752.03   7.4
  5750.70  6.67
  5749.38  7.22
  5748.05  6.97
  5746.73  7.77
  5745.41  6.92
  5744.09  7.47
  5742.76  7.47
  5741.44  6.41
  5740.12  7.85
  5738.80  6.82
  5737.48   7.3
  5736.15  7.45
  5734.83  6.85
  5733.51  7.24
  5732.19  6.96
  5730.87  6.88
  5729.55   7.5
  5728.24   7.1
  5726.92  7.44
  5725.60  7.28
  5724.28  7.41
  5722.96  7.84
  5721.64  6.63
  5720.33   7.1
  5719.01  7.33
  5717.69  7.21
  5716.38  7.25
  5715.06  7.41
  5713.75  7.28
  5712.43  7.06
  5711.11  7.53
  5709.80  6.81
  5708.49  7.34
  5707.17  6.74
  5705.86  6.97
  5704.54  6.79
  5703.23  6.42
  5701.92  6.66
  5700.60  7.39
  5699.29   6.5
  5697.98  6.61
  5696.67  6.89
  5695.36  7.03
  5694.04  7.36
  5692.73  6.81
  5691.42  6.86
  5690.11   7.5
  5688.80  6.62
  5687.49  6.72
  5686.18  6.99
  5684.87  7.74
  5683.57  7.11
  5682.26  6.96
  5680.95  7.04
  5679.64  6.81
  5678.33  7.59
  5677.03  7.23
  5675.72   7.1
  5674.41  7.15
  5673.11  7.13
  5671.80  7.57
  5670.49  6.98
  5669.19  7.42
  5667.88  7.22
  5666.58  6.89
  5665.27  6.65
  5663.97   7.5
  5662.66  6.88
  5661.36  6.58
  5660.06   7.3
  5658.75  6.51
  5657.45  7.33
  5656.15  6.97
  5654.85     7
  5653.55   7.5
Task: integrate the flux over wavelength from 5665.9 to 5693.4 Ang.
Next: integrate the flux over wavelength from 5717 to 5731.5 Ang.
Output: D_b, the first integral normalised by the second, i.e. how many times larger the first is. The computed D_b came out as 1.9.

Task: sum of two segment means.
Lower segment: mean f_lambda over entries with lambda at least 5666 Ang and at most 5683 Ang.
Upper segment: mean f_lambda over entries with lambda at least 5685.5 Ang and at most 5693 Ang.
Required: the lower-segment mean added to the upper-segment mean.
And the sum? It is 14.1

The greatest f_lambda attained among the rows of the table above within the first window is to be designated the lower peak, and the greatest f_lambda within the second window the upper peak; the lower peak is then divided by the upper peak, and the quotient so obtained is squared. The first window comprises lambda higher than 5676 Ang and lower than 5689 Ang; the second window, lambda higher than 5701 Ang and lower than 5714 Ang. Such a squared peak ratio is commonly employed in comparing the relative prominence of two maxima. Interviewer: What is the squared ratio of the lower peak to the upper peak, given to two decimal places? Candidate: 1.06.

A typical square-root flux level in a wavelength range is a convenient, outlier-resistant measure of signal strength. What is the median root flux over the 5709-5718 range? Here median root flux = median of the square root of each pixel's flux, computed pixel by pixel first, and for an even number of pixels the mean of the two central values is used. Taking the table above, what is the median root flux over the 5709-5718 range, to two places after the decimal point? 2.69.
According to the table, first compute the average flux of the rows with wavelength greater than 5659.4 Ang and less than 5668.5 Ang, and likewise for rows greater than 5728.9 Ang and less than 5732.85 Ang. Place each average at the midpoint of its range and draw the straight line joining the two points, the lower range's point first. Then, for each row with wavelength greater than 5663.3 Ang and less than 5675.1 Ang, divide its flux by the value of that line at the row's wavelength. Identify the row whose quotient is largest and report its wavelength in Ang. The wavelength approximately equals 5671.80 Ang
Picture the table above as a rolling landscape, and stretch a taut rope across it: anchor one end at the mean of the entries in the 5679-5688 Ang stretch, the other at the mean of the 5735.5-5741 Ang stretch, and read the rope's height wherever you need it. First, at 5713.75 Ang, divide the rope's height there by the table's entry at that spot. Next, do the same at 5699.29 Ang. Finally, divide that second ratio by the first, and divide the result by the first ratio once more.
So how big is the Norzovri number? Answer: 1.12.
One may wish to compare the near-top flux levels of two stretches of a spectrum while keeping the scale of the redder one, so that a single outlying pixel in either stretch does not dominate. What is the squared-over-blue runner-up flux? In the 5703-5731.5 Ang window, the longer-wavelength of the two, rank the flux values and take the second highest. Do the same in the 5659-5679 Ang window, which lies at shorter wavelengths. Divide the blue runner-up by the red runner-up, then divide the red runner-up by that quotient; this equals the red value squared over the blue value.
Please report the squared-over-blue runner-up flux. 7.49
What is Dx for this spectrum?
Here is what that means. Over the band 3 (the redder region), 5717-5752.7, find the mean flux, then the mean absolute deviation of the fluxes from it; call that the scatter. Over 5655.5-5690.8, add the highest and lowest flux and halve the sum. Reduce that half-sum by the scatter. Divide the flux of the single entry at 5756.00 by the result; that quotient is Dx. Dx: 1.07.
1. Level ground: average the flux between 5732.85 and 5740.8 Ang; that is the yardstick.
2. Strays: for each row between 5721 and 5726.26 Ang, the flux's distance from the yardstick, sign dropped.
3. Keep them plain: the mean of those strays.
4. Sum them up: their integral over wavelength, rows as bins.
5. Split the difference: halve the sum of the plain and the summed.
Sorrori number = 1.1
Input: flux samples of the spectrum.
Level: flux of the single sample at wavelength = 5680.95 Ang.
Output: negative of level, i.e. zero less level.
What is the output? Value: -7.04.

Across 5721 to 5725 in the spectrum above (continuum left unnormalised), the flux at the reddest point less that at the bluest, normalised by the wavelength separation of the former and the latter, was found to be 0.30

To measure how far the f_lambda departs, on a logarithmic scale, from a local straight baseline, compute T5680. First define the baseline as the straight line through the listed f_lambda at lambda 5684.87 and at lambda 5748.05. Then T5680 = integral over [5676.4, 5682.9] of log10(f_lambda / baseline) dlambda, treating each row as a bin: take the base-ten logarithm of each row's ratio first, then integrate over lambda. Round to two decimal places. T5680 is -0.26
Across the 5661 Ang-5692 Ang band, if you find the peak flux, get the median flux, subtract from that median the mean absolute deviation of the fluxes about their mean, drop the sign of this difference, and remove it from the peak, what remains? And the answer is 0.93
